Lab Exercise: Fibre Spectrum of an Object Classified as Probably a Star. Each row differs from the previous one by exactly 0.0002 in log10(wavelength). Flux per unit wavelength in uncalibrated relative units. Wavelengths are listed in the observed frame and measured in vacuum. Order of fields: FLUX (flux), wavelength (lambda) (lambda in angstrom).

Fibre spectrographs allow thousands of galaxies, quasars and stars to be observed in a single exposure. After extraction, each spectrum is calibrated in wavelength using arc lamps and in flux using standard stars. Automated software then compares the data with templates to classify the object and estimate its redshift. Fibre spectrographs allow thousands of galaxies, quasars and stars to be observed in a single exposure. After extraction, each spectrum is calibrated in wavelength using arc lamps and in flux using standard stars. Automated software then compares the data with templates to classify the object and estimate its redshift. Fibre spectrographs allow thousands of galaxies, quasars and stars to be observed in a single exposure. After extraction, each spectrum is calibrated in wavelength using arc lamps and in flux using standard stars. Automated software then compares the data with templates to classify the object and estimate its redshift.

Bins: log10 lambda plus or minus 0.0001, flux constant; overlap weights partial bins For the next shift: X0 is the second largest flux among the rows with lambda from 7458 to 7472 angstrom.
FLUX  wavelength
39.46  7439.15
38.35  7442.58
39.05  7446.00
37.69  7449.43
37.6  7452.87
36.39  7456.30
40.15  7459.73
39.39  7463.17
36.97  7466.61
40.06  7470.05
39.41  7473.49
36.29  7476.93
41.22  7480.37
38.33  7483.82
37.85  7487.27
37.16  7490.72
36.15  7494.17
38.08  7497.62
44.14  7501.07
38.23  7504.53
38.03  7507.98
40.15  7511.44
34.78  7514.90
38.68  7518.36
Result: 40.06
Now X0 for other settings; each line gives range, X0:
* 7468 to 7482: 40.06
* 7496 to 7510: 38.23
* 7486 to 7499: 37.85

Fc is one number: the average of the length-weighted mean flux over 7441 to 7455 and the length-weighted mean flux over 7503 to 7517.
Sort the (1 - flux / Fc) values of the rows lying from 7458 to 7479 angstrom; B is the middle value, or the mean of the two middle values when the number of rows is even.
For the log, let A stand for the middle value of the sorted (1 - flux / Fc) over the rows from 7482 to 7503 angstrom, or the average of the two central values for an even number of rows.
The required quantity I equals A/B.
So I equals 0.0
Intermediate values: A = 0.000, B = -0.037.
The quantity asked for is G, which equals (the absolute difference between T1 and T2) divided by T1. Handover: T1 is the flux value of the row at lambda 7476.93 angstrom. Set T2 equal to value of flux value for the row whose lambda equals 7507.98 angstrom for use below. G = 0.048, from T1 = 36.29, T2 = 38.03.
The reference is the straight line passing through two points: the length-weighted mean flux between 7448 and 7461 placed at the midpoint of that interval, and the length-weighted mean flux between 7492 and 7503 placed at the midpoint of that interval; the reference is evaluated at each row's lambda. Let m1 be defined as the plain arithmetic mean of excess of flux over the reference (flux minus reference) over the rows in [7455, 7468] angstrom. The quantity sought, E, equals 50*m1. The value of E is 5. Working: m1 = 0.10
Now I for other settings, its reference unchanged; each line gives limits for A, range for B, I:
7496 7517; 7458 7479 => 0.1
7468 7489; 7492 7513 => 5.0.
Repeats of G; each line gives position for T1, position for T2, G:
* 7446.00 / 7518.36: 0.009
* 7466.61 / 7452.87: 0.017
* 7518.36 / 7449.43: 0.026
